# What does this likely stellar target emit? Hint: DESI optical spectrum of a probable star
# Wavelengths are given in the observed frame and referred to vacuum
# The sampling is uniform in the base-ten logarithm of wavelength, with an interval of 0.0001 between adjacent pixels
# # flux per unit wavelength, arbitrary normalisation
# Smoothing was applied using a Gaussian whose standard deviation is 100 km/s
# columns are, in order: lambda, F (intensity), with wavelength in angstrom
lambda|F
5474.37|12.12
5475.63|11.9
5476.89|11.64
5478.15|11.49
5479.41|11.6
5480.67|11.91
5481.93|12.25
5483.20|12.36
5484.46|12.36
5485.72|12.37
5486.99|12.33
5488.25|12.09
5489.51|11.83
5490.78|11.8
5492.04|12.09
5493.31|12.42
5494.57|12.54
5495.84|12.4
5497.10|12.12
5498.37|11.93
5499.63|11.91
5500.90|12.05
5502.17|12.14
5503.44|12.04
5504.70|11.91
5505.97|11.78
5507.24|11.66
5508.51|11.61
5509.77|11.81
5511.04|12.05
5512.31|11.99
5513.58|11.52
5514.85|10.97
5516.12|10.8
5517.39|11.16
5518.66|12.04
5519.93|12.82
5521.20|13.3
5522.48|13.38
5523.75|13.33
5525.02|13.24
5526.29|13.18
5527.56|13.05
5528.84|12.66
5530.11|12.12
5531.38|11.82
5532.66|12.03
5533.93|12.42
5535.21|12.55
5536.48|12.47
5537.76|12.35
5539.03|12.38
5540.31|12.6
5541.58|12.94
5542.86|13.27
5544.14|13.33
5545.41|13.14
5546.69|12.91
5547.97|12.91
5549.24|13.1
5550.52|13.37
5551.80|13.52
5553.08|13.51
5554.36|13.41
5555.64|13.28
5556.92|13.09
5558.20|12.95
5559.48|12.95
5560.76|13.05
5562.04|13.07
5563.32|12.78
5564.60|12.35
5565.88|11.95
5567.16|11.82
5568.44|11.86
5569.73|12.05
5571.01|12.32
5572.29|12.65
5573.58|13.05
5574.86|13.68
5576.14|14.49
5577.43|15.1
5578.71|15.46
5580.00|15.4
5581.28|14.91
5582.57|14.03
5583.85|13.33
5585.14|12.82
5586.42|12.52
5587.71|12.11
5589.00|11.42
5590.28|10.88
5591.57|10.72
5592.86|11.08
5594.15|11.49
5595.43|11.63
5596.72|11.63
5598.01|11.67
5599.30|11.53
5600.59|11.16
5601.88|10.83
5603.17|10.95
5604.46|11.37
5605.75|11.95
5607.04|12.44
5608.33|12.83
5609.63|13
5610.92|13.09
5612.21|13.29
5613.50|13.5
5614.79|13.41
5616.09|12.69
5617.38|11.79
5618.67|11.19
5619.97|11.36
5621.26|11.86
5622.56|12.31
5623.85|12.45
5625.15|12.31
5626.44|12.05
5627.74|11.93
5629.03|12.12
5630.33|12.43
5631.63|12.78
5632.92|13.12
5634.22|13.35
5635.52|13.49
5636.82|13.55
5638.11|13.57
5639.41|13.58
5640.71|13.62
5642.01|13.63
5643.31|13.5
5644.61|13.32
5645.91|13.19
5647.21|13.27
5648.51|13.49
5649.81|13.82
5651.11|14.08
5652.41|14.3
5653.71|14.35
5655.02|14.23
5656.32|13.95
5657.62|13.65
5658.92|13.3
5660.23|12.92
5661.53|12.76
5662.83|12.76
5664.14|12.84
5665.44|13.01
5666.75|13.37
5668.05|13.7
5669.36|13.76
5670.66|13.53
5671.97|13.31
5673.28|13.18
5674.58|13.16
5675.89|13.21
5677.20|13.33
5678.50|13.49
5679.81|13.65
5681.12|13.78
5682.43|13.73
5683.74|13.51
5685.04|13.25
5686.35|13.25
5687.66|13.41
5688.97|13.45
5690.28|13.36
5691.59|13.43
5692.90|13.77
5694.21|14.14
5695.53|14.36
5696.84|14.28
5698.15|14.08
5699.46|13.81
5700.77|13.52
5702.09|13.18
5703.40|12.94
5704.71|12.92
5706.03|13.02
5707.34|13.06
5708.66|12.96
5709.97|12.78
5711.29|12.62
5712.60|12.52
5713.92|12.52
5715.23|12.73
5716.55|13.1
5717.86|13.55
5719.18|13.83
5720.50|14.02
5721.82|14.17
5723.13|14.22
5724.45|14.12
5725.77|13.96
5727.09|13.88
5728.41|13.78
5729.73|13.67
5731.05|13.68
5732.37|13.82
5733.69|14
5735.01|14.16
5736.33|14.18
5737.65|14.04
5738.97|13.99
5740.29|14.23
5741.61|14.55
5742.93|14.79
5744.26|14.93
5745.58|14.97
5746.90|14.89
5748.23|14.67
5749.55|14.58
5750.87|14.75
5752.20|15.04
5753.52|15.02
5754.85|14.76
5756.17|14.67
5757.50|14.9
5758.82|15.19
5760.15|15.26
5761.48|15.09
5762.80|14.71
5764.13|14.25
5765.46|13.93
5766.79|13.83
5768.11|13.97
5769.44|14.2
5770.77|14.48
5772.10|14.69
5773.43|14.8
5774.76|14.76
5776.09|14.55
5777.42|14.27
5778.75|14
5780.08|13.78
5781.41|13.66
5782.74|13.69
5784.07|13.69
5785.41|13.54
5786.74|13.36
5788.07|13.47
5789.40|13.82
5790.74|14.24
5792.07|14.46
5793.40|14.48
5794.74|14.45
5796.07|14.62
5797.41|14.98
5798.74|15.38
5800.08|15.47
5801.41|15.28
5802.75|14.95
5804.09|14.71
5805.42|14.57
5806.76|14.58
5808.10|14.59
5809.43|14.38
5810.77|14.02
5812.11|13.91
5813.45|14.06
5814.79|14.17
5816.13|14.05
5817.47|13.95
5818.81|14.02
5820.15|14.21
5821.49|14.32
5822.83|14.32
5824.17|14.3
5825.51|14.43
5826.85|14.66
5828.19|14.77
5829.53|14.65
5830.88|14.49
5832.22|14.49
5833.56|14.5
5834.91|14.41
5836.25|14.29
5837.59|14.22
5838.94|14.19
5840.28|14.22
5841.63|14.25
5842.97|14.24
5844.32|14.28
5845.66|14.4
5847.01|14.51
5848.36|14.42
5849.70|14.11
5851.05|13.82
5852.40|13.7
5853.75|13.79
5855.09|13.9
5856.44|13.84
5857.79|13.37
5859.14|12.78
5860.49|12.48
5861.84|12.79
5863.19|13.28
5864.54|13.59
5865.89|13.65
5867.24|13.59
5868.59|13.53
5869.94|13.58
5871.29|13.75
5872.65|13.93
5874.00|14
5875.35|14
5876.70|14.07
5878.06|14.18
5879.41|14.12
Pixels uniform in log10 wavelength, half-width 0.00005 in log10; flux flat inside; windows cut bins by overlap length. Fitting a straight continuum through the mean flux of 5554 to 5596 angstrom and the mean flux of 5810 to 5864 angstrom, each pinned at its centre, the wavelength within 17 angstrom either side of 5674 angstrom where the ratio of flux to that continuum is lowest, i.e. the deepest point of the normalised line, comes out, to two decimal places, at 5662.83 angstrom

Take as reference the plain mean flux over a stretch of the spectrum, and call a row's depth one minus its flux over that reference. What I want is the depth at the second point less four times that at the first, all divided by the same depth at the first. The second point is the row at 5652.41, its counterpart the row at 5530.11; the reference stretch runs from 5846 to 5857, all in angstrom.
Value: -4.15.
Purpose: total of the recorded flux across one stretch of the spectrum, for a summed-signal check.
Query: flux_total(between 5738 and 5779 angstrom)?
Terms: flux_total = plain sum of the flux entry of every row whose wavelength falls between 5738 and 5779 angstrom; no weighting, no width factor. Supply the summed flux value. 453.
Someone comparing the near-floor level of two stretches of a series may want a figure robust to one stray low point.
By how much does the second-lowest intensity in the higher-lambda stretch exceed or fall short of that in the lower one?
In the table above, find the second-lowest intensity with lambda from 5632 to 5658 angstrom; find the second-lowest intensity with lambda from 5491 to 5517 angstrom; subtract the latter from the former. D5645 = 2.2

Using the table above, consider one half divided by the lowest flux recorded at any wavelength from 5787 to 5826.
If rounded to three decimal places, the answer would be 0.037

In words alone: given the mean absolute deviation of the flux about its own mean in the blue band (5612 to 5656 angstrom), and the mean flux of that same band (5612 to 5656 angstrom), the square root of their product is 3.04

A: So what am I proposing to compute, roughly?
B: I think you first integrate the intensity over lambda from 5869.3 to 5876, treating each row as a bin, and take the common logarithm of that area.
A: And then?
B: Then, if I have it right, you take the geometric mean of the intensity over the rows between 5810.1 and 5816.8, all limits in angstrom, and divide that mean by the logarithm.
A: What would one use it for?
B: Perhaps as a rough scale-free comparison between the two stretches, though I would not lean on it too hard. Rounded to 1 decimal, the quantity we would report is 7.1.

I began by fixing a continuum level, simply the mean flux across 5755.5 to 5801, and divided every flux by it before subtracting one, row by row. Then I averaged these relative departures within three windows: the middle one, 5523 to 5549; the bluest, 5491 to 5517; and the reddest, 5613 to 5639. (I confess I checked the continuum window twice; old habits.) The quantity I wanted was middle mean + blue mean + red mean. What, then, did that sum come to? -0.41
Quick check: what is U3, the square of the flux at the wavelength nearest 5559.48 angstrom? 168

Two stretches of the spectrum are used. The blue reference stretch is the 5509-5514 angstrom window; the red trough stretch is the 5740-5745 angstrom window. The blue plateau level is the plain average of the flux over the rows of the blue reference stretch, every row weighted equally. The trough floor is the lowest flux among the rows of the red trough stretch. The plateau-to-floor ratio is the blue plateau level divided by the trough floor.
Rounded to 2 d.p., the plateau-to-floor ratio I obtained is 0.83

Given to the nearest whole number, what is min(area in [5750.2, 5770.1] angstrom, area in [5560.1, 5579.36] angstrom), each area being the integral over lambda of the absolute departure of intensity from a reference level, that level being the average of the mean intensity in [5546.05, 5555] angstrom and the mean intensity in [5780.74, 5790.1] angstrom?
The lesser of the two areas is 20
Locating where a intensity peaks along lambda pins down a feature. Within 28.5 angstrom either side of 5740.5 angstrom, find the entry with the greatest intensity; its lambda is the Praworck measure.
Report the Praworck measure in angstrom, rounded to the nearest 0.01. 5760.15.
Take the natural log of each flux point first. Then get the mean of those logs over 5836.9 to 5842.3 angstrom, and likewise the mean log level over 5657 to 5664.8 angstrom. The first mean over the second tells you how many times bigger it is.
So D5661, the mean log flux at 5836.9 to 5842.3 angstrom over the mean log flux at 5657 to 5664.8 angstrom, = 1.034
